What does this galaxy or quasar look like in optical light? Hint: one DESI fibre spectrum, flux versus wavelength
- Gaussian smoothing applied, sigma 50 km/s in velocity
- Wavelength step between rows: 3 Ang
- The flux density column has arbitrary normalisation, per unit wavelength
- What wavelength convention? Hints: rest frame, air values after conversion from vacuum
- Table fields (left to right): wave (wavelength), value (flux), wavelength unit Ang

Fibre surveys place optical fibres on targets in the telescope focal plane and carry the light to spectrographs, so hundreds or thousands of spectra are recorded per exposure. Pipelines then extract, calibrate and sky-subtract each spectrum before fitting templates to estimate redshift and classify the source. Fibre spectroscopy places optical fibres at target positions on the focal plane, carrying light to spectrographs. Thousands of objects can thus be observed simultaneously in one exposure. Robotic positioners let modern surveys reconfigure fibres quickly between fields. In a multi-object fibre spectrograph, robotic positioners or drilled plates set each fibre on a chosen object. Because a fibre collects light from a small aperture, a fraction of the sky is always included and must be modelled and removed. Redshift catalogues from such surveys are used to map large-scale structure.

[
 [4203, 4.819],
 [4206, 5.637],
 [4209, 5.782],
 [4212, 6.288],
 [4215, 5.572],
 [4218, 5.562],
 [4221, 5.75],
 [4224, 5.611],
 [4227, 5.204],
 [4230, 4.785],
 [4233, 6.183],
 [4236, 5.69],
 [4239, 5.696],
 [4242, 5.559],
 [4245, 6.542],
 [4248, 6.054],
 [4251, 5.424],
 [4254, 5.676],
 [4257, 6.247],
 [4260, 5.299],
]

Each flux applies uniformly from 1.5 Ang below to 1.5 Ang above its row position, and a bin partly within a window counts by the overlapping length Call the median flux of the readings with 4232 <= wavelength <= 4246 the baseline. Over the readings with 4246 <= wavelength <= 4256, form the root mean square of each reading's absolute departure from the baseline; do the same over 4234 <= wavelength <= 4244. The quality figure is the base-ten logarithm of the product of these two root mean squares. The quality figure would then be -1.7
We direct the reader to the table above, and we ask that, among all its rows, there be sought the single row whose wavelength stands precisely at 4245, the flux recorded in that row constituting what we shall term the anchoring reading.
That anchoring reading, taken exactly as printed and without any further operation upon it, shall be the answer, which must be 6.542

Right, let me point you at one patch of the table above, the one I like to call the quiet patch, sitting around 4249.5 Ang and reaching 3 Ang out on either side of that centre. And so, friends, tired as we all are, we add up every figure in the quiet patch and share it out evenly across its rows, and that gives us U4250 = 5.74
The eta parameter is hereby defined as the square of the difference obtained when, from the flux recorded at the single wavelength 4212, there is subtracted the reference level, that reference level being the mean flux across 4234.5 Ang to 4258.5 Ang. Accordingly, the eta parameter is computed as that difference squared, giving 0.18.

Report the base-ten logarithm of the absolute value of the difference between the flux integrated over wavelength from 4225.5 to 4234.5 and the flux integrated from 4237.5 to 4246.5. 0.69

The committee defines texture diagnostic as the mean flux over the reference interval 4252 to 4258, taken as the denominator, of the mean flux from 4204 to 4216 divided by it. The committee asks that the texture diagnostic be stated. 0.98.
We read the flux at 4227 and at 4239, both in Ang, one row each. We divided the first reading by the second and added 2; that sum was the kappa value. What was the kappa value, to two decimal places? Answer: 2.91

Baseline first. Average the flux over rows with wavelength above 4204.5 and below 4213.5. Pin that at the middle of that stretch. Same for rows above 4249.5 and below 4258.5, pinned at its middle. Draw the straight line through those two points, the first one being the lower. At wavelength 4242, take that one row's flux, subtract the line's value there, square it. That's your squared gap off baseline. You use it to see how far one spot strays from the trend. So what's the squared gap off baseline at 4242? 0.065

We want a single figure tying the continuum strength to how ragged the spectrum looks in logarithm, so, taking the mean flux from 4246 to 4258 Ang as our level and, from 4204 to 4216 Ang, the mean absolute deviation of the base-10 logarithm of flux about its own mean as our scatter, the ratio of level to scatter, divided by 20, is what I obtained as 17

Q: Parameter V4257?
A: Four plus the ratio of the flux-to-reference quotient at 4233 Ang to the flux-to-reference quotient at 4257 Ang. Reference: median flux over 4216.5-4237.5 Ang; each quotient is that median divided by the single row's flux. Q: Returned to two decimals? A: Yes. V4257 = 5.01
